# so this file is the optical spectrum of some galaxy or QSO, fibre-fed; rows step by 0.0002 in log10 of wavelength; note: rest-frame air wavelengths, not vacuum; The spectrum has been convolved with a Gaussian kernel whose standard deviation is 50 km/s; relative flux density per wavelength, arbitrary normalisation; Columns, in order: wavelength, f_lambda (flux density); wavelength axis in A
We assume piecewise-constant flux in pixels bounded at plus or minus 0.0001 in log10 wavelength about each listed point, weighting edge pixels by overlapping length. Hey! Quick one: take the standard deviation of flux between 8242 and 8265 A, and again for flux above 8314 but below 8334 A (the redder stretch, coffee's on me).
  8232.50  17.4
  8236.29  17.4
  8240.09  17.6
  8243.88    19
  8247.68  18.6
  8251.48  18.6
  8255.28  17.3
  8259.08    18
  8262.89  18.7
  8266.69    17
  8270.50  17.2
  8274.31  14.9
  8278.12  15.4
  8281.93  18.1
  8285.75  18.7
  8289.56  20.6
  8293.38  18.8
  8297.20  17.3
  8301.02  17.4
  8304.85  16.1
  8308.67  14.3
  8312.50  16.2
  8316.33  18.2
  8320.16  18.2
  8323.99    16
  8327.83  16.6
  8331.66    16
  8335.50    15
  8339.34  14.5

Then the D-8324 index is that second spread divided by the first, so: 1.8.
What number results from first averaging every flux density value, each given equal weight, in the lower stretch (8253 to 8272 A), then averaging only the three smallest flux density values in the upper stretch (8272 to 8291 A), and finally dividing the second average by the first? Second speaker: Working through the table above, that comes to 0.91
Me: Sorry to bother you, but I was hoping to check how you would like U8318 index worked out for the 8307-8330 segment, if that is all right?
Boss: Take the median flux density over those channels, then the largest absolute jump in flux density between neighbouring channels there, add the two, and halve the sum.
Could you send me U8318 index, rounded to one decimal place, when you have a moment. 9.3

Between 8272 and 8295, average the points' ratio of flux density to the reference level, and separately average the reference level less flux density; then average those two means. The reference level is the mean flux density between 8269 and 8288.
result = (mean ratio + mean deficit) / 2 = 0.1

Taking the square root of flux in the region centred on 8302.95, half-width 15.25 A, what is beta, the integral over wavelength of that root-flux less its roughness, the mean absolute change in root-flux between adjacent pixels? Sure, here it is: 127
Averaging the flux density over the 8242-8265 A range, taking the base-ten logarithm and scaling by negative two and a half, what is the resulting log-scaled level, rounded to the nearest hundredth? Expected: -3.16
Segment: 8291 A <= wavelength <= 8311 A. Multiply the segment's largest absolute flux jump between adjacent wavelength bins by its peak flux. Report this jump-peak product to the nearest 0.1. 33.8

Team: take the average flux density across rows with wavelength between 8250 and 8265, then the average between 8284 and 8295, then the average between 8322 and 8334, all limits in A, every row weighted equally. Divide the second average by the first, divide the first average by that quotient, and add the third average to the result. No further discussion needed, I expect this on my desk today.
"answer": 33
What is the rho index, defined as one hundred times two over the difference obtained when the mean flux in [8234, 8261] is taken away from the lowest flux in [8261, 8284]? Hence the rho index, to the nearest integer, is -63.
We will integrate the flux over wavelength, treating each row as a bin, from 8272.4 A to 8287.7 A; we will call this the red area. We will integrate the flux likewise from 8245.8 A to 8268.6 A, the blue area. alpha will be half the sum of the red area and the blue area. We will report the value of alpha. 334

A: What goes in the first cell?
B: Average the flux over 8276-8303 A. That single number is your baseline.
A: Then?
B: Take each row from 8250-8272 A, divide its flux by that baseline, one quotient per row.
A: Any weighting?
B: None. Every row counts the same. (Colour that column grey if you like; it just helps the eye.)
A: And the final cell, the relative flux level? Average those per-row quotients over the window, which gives 0.99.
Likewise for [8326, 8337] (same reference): 0.88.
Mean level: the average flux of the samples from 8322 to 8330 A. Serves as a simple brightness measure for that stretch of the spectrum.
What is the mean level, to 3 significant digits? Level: 16.3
